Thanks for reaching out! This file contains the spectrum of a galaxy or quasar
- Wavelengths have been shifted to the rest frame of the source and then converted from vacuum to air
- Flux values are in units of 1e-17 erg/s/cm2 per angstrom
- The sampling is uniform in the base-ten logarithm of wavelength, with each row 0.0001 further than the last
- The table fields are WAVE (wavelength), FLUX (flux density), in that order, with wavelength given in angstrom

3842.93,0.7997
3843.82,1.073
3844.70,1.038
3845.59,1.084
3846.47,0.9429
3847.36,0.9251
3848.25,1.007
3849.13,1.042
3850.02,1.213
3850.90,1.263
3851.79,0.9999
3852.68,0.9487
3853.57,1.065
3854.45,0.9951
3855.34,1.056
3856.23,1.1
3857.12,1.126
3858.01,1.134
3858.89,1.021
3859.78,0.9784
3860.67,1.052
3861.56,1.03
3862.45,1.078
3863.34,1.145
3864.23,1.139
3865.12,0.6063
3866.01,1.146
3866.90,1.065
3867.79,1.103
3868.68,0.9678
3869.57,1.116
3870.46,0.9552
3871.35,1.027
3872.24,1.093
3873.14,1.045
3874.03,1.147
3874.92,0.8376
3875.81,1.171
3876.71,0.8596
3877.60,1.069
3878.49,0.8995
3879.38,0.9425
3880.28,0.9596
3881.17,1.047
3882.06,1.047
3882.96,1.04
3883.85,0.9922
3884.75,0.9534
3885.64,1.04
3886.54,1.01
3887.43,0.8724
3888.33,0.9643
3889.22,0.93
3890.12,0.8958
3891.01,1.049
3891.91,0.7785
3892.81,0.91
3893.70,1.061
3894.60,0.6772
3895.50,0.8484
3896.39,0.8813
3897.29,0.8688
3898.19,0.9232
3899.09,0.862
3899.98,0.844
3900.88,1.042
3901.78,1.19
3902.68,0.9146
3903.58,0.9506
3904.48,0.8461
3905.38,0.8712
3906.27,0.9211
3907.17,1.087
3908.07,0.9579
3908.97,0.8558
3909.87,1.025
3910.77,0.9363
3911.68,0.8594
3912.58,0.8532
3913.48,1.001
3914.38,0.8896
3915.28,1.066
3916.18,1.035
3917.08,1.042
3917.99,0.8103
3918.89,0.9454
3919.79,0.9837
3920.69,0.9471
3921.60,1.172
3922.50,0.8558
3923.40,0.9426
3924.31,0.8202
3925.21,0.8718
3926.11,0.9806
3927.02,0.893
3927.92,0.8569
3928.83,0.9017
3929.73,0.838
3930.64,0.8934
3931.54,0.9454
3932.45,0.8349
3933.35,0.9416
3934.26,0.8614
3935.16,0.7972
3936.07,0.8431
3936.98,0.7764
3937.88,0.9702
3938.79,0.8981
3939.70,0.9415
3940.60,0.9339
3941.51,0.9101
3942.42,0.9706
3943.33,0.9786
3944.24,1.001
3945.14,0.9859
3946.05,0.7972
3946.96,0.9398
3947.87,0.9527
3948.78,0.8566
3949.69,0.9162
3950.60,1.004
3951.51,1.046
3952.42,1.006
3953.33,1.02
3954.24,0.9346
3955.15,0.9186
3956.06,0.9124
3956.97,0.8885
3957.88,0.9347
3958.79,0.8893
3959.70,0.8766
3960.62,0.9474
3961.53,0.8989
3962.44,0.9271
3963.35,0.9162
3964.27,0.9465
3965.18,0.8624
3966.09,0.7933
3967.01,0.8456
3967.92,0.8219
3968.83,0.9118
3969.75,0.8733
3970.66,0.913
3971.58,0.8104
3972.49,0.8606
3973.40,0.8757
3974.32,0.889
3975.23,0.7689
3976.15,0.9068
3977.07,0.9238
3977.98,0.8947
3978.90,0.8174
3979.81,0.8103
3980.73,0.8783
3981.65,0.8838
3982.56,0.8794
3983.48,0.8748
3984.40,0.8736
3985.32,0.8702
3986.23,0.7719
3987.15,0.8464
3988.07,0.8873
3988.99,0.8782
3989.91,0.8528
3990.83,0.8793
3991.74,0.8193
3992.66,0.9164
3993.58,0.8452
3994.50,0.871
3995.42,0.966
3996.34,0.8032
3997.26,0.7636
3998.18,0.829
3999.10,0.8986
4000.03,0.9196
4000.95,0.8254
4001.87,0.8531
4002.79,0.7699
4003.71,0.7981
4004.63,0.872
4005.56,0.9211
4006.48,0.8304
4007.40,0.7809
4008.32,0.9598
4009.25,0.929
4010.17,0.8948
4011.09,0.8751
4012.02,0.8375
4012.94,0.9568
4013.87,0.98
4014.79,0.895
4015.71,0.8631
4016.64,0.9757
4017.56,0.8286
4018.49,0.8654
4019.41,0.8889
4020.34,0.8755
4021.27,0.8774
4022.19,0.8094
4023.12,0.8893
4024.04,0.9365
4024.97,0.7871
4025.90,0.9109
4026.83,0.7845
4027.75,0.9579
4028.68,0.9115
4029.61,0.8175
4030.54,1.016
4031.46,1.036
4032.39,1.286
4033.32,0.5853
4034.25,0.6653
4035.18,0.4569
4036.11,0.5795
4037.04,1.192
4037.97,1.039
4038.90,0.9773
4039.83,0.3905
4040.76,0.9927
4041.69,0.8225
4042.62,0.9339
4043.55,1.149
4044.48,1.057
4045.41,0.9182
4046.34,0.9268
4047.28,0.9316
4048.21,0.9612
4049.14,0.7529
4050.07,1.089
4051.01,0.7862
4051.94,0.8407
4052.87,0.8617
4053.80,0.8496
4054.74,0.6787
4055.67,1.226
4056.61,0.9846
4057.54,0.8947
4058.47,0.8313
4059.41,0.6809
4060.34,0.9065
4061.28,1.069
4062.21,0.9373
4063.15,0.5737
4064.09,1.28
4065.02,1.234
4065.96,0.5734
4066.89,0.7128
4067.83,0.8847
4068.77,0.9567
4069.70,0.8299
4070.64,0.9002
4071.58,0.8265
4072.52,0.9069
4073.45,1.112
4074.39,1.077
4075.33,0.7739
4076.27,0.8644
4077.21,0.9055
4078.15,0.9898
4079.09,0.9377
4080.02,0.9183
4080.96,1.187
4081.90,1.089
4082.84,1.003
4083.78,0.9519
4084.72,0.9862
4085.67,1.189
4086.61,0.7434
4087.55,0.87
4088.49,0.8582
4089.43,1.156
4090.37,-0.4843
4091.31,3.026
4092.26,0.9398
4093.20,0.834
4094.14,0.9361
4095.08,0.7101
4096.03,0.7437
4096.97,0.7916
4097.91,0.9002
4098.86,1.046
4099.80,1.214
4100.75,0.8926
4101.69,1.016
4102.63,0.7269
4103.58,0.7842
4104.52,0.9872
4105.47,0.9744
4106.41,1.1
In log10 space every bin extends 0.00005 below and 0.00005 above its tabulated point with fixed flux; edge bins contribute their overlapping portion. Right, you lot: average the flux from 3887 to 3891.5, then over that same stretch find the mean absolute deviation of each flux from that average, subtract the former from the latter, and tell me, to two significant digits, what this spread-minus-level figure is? -0.89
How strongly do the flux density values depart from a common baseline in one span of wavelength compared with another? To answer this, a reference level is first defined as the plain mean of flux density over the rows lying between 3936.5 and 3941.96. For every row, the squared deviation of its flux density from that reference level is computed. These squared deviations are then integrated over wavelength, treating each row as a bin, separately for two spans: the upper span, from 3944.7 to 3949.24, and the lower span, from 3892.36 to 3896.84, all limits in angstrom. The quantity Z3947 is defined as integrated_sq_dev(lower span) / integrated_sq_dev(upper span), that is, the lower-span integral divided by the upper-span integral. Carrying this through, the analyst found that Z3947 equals 3.3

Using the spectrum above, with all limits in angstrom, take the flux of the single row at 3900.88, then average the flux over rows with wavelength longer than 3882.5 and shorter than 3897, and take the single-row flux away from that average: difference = -0.11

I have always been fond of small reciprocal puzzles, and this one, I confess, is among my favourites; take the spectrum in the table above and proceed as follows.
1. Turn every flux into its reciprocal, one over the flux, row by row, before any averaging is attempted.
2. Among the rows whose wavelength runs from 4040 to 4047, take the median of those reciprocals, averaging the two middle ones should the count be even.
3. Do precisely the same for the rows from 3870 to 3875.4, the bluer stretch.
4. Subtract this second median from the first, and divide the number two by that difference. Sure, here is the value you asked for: 19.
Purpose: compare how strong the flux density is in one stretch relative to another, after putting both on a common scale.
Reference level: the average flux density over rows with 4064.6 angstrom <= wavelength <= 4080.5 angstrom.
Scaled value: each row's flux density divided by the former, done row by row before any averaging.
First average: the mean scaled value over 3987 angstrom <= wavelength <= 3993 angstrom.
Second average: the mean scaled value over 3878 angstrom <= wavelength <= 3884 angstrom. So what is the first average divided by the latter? 0.88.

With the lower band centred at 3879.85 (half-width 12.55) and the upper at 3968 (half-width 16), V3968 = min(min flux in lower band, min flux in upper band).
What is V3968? 0.77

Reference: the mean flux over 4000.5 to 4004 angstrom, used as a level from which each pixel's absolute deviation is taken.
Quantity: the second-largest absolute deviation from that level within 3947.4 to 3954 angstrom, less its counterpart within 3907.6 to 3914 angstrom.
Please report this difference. 0.019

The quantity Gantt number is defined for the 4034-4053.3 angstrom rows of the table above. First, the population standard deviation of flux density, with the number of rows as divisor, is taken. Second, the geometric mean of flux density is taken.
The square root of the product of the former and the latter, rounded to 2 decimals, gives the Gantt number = 0.42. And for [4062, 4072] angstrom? 0.43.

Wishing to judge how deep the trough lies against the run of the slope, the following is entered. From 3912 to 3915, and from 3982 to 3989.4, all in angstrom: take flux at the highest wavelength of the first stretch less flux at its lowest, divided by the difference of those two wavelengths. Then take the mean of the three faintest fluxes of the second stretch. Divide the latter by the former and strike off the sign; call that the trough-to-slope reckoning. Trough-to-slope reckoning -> 41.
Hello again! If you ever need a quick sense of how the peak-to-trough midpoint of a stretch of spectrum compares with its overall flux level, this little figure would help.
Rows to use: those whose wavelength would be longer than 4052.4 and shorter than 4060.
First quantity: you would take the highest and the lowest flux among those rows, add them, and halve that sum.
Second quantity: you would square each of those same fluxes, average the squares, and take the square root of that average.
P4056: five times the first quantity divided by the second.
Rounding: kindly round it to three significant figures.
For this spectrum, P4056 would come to 5.34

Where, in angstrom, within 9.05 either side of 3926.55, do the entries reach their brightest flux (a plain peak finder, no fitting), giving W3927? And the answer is 3921.60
